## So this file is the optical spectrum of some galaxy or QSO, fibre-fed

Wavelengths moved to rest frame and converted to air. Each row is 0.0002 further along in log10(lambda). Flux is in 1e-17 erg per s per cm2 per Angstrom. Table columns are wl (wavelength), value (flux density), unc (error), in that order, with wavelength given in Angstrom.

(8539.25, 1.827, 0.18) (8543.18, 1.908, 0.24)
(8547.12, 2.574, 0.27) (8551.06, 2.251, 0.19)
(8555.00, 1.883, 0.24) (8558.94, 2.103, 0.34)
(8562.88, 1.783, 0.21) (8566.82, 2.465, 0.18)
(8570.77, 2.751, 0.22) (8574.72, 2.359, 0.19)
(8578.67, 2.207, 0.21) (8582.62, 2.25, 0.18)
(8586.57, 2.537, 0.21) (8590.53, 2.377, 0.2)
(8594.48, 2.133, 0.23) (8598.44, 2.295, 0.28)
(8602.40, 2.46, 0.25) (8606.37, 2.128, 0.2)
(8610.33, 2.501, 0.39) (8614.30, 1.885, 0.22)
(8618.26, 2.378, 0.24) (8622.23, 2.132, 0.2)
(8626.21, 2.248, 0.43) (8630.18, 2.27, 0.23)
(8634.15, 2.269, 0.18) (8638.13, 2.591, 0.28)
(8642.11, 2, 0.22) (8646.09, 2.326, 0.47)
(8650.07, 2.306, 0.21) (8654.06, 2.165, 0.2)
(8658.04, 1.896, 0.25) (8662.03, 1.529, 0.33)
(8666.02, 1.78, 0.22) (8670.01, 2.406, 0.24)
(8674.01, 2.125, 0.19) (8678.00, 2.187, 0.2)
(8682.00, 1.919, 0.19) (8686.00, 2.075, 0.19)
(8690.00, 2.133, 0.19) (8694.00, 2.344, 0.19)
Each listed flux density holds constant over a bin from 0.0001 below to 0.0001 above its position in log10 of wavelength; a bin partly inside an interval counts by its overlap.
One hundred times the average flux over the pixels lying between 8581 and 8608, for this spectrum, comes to 231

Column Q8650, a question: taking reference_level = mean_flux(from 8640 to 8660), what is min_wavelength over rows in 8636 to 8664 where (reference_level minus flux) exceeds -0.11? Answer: 8642.11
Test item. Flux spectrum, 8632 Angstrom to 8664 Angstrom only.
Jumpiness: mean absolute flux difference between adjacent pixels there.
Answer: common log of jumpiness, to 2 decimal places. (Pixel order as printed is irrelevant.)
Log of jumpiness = -0.54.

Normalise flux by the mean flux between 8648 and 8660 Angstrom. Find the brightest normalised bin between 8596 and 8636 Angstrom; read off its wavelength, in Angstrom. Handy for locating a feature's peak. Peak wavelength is 8610.33 Angstrom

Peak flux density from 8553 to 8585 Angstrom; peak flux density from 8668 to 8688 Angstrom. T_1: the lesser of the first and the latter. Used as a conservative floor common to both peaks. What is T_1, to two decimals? 2.41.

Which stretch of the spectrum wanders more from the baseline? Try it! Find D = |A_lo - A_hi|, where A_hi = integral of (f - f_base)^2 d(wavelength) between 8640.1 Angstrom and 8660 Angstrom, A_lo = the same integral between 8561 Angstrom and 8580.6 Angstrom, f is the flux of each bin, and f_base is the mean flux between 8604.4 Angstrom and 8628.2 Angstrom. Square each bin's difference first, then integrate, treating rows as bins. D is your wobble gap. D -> 1.5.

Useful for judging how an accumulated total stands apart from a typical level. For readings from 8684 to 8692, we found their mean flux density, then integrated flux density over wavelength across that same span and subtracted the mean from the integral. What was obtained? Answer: 14.7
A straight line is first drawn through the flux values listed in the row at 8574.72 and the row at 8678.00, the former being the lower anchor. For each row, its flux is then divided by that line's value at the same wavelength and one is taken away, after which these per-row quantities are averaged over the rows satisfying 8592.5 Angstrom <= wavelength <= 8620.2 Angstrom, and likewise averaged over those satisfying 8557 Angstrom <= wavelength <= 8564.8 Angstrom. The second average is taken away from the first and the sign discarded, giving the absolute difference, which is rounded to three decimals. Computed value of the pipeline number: 0.162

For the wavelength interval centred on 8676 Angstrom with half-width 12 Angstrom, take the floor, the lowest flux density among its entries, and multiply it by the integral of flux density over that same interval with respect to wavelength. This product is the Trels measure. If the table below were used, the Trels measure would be 89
